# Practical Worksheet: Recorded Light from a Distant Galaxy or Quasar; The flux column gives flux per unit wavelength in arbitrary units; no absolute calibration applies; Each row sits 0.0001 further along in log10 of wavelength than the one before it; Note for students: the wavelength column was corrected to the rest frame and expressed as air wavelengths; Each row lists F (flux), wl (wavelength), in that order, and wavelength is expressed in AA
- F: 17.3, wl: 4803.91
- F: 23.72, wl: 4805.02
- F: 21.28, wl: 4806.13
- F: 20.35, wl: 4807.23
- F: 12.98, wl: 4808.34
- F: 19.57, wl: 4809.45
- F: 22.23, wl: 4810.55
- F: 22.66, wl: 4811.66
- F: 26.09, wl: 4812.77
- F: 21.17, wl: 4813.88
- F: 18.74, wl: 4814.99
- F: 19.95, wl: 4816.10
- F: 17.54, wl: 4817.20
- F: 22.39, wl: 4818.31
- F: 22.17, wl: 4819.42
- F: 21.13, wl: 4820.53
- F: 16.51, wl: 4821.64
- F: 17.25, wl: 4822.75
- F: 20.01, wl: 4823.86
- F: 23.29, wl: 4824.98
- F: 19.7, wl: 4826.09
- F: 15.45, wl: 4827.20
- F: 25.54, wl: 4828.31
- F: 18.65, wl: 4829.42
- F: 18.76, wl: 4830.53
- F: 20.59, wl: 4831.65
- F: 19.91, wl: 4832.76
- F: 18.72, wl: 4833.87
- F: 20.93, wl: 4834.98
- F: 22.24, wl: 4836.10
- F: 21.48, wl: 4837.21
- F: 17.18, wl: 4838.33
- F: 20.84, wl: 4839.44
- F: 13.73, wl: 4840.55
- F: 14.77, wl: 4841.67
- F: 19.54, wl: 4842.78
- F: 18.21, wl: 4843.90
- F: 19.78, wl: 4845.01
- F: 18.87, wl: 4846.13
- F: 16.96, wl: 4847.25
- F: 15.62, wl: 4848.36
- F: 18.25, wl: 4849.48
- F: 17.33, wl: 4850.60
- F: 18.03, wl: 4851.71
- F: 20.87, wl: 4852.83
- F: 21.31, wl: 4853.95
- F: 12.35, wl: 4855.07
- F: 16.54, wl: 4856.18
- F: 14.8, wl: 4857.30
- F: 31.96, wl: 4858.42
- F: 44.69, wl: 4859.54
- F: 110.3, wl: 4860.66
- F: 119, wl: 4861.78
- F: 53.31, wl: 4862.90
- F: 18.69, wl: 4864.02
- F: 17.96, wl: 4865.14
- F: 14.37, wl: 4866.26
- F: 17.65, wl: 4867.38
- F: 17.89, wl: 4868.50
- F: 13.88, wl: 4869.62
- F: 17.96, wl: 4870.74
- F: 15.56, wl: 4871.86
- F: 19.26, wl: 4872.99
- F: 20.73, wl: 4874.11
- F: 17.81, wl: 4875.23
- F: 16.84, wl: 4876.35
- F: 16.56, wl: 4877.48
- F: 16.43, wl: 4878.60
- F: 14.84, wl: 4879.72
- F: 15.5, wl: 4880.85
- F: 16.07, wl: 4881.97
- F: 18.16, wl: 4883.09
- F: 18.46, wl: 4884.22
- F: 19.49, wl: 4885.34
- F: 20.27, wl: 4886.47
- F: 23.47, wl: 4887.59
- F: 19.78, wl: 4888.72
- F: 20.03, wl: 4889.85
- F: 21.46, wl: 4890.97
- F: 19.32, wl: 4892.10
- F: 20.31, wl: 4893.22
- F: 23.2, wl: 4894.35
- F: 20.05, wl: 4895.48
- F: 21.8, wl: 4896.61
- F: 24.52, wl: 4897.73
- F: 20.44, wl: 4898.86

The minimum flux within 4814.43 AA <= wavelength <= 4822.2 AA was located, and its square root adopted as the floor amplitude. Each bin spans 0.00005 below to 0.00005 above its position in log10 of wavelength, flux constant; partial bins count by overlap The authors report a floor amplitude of 4.06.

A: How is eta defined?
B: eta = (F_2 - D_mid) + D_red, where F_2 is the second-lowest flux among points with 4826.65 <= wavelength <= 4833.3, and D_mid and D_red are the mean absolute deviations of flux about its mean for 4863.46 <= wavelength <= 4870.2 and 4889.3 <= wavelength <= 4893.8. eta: 18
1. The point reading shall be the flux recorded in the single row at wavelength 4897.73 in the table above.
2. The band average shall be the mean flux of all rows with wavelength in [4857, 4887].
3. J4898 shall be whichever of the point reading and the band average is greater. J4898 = 27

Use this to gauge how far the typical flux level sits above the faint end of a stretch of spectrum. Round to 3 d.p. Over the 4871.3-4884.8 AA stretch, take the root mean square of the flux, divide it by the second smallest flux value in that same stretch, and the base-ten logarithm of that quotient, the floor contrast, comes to 0.047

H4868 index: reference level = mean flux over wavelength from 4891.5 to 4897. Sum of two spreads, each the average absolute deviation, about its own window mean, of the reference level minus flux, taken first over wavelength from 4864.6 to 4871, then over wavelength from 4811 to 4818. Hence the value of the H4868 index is 3.9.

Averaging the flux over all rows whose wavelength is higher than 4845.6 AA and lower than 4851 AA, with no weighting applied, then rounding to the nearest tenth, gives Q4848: 17.4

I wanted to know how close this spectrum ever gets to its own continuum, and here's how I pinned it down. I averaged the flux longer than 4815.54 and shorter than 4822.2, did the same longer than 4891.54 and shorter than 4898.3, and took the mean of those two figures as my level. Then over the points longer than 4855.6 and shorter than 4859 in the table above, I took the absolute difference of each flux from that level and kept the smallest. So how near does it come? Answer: 4.2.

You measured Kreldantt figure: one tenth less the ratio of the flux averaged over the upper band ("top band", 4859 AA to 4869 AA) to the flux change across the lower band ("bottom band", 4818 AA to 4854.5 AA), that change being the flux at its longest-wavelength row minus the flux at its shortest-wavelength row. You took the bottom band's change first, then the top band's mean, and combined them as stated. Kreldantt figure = 43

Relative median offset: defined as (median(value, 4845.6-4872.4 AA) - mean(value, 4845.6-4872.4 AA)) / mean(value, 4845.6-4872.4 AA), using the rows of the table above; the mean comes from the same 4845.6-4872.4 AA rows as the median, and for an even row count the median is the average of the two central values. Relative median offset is -0.37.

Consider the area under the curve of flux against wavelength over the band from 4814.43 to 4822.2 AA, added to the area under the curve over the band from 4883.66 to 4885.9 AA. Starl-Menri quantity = 196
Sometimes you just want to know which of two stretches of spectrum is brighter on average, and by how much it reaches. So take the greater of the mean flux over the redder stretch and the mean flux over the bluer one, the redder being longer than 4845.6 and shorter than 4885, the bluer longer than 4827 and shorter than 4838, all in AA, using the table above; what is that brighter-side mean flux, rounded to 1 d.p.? 25.0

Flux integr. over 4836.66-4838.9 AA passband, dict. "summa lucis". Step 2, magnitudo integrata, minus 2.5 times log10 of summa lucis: -4.09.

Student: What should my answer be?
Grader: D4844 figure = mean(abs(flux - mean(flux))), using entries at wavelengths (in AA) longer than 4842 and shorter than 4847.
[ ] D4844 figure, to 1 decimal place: 0.6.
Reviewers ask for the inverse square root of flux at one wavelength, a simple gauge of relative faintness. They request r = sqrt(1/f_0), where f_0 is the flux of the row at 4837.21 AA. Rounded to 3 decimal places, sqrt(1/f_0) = 0.216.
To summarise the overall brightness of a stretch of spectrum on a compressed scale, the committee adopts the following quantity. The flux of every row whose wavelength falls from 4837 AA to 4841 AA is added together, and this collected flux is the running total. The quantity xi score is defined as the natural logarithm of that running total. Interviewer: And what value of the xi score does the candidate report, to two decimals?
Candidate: 4.29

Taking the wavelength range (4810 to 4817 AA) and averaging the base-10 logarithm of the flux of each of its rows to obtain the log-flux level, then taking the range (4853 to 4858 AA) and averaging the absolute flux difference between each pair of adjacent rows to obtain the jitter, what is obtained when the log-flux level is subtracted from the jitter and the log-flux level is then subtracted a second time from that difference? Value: 2.3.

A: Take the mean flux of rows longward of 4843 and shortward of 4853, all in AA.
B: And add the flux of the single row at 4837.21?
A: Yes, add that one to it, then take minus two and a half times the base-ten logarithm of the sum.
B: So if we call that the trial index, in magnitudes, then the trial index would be -4.00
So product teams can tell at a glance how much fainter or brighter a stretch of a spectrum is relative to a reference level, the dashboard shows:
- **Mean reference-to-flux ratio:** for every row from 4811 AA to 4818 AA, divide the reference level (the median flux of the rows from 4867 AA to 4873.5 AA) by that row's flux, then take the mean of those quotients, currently 0.86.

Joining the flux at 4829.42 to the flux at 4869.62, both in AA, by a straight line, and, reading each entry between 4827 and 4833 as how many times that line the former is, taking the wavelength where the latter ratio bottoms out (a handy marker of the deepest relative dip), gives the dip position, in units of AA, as 4827.20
